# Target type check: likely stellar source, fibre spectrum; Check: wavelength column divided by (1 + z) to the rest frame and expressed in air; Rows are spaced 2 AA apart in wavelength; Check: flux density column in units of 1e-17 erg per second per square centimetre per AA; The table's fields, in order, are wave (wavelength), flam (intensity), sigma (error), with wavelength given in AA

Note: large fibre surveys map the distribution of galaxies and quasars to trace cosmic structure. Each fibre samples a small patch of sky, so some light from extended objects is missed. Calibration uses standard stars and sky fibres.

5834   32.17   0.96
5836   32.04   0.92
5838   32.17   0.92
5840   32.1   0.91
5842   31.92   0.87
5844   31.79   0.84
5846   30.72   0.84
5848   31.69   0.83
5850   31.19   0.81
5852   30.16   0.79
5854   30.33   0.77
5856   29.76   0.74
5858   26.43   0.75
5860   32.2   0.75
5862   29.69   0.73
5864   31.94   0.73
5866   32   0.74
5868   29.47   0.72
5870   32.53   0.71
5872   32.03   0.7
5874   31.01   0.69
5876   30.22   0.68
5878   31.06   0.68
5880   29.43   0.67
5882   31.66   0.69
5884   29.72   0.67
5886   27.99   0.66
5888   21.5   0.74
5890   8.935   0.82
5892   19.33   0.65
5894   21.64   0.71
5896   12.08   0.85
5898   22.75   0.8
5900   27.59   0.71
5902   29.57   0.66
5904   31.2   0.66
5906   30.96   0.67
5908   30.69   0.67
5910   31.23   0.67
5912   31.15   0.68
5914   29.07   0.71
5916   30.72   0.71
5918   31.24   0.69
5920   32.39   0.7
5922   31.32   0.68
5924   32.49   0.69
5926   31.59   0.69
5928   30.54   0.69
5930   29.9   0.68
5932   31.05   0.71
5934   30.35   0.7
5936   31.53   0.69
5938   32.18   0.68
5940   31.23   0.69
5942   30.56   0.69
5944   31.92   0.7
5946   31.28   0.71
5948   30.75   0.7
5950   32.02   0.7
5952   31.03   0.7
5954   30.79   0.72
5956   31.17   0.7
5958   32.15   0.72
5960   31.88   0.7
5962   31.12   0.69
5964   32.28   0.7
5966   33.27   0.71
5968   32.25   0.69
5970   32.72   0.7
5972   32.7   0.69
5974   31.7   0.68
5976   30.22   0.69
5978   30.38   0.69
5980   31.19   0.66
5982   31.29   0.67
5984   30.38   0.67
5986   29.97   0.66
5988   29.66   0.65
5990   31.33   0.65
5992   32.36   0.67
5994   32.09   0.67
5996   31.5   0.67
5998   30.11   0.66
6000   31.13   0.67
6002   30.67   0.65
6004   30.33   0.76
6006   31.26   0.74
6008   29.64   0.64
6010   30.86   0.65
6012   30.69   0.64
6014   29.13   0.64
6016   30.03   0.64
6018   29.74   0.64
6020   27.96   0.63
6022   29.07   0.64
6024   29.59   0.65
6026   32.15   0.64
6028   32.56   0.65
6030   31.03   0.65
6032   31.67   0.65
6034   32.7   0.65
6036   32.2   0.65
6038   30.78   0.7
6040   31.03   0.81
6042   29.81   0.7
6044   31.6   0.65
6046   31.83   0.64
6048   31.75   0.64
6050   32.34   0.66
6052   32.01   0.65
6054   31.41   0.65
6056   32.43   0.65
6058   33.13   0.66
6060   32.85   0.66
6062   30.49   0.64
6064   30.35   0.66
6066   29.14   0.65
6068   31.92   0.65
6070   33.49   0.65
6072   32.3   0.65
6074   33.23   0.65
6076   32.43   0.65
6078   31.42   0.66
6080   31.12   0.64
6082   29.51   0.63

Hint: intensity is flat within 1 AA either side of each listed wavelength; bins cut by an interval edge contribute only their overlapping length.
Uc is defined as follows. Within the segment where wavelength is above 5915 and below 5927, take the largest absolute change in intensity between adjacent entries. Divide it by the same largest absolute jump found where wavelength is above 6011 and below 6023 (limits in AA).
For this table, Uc 0.66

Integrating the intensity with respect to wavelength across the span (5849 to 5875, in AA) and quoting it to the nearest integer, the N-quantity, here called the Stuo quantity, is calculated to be 797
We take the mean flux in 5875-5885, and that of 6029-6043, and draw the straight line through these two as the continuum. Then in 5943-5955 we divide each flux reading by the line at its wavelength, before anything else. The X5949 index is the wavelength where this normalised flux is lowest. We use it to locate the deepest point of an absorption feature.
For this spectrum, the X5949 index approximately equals 5948 AA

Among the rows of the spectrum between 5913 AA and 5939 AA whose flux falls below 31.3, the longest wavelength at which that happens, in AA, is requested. 5934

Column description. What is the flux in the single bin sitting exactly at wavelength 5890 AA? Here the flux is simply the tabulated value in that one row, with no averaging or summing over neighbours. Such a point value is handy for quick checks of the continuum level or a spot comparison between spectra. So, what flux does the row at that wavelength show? 8.935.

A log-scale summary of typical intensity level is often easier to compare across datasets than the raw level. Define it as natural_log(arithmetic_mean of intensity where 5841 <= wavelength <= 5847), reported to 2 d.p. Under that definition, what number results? 3.45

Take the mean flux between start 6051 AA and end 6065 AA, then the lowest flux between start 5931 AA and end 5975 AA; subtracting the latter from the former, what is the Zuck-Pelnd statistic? 1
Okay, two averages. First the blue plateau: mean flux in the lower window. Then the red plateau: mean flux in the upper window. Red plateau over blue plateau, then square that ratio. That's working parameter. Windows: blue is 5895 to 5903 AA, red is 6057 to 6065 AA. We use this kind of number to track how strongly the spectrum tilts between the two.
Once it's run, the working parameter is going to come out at 1.90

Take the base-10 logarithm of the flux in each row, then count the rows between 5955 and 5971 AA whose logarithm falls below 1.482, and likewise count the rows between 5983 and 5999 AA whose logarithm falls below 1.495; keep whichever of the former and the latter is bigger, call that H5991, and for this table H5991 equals 4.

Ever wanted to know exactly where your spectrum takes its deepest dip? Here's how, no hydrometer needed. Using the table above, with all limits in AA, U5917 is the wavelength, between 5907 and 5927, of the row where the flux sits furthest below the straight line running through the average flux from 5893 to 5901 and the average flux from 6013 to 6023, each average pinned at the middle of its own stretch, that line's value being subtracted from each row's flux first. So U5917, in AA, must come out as 5914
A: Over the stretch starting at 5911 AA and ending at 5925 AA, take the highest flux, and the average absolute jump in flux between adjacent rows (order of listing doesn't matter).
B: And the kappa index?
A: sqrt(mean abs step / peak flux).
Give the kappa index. 0.20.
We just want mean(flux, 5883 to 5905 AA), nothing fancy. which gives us 22.9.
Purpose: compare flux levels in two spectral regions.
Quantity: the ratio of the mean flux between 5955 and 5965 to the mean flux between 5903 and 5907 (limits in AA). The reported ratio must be 1.02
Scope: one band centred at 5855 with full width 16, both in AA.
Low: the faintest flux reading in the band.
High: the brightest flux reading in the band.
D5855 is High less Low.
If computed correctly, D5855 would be 5.8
